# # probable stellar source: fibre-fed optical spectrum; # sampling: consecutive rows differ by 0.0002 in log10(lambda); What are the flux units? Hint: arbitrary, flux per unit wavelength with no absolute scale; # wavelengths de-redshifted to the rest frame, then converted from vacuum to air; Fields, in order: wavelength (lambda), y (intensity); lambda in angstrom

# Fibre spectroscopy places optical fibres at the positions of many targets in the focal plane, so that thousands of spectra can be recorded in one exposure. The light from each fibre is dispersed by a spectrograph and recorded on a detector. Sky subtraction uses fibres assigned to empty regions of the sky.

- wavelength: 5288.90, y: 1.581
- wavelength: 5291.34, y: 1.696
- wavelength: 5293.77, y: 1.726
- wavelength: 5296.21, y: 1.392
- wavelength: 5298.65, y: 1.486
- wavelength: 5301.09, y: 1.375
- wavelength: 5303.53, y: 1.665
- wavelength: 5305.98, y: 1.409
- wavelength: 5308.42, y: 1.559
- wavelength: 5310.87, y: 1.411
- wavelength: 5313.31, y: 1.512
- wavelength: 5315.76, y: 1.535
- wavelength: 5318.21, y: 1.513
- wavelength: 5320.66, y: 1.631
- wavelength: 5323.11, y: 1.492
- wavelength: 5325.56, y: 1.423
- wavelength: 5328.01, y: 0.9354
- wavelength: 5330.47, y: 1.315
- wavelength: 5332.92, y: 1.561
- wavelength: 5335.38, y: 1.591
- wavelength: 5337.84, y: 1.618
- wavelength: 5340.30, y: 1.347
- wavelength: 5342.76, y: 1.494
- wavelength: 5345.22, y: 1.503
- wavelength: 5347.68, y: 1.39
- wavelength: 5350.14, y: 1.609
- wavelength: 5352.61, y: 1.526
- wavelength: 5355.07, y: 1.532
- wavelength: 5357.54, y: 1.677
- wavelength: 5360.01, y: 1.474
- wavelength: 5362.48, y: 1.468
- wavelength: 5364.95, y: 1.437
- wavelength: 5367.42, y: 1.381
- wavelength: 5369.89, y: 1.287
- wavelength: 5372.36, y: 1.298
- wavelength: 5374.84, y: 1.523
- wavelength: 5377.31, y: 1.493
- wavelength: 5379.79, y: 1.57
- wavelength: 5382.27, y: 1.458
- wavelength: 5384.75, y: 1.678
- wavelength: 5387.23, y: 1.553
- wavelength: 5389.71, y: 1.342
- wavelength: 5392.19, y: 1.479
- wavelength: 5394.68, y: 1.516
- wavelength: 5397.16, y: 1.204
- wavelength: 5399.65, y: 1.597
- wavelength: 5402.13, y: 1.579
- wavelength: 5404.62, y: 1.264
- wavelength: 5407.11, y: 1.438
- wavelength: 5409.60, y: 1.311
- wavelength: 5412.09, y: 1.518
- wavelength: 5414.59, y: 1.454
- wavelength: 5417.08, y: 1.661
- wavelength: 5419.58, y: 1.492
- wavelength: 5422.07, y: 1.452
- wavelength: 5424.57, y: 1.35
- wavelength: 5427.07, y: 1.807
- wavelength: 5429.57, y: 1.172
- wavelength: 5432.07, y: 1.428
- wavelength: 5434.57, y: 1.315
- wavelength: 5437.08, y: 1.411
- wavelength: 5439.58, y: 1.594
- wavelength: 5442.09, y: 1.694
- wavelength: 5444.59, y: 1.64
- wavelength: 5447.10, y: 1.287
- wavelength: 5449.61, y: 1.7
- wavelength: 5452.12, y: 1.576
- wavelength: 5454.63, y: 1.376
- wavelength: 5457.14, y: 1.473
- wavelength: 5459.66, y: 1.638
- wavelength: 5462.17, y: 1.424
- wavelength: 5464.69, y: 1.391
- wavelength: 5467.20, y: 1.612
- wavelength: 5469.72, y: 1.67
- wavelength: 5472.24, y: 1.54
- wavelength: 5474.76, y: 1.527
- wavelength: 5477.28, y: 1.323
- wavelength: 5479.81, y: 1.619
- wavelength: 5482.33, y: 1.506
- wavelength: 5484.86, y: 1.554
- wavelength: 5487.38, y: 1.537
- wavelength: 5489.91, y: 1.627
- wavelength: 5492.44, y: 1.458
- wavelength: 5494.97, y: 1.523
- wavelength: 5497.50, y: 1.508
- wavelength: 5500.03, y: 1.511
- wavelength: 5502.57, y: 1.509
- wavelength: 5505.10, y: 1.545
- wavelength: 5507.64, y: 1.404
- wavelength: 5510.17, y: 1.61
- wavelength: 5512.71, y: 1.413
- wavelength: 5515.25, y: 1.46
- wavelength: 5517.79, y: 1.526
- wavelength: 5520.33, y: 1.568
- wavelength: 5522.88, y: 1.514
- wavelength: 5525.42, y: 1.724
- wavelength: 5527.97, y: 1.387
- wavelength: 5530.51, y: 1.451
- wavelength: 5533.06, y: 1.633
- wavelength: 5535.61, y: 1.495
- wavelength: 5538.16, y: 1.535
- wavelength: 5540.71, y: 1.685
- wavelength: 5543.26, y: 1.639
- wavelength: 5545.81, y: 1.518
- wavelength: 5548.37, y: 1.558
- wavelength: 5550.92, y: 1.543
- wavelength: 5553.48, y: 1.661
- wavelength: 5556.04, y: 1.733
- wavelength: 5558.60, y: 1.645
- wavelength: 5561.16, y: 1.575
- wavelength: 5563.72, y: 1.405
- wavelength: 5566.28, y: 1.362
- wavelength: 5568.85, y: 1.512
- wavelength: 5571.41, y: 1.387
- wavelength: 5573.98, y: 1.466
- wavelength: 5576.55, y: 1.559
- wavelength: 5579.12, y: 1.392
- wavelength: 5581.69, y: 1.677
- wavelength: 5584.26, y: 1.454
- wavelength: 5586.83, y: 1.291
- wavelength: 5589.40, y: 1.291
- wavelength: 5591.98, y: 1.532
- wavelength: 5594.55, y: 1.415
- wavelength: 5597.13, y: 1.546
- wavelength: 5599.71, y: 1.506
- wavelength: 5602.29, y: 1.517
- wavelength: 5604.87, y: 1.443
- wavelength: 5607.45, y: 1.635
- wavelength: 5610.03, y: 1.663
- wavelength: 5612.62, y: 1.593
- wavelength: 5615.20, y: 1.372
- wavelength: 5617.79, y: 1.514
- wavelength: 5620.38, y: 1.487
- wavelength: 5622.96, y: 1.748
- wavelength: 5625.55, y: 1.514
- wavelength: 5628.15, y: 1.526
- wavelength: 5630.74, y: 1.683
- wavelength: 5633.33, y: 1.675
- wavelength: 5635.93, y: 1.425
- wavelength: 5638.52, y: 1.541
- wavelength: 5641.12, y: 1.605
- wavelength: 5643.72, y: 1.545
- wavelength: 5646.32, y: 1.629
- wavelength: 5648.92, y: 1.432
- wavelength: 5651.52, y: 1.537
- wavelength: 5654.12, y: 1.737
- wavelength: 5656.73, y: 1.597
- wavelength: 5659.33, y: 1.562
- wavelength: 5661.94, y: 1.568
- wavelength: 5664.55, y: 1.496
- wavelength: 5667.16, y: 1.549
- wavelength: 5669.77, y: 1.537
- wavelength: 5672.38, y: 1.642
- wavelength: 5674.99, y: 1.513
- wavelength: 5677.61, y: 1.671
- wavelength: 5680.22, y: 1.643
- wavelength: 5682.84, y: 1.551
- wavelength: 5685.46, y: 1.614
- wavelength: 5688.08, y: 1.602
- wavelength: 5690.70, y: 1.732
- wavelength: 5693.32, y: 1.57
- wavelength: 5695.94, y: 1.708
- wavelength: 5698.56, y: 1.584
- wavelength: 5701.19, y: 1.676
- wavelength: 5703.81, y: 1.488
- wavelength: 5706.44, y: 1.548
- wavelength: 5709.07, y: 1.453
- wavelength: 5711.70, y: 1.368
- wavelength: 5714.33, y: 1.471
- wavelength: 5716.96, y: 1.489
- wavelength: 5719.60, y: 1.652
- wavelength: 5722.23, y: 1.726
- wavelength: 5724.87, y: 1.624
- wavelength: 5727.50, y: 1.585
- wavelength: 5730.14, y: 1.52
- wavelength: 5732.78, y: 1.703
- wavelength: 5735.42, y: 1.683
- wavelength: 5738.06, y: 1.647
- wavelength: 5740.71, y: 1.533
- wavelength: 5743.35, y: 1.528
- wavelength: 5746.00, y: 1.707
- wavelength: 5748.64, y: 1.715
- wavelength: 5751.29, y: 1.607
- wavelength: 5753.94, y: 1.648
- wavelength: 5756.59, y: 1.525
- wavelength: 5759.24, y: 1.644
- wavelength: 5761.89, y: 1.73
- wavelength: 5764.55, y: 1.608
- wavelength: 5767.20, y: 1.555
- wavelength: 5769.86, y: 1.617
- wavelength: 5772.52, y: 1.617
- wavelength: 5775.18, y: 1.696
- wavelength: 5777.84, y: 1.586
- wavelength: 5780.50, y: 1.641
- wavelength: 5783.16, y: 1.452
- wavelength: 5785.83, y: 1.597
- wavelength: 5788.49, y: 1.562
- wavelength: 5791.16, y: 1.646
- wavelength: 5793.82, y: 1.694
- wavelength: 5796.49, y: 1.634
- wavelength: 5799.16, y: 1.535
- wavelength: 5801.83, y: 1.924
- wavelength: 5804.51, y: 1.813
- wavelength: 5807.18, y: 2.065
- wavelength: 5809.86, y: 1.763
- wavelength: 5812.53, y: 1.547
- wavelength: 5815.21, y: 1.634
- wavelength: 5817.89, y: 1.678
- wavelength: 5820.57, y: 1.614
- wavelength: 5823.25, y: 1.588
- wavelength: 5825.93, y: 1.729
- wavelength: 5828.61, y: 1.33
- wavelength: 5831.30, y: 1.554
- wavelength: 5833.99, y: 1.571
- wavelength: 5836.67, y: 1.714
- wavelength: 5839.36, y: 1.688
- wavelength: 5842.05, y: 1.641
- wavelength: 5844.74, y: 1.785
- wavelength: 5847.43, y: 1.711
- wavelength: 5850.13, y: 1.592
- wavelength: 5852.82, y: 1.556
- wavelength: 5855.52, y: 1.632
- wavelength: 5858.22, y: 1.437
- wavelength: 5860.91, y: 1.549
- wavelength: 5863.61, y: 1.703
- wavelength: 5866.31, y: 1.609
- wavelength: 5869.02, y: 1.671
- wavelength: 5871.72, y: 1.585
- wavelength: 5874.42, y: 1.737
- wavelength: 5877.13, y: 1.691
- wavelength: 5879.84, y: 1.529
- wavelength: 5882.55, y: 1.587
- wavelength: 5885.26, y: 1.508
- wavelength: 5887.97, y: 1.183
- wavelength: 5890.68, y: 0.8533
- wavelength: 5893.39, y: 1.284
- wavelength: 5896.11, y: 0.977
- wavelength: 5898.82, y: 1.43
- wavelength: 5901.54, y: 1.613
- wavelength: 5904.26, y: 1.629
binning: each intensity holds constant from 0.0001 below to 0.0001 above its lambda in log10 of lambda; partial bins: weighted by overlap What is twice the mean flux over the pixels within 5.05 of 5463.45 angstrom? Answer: 3.03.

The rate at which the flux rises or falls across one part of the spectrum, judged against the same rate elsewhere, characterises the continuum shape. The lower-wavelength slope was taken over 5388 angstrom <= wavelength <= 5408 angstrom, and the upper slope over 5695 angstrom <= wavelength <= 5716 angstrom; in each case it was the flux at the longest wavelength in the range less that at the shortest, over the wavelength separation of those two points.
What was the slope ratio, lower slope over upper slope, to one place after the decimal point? -0.4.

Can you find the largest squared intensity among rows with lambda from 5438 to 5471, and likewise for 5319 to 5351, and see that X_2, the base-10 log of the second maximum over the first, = -0.036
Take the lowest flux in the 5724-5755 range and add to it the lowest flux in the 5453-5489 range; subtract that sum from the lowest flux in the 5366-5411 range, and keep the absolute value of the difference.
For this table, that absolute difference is 1.64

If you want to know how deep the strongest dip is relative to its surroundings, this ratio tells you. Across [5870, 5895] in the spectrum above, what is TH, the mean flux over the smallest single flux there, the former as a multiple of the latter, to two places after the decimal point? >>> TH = 1.69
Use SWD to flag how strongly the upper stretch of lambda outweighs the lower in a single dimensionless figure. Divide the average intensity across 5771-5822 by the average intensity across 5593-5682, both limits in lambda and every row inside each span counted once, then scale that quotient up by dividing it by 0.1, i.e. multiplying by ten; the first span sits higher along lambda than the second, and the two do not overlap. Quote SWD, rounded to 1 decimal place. 10.7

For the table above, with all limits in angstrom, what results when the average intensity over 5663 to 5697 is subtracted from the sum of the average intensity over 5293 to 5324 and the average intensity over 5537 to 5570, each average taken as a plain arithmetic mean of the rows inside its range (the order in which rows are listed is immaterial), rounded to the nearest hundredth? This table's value 1.48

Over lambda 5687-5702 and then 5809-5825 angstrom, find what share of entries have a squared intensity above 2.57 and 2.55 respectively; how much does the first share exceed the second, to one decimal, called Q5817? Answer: -0.2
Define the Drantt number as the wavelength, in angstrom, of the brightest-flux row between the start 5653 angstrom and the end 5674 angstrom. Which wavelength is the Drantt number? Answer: 5654.12 angstrom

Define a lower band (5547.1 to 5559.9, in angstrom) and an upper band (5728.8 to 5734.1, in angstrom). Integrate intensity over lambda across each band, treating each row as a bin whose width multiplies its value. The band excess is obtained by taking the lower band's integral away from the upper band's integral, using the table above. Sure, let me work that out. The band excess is -12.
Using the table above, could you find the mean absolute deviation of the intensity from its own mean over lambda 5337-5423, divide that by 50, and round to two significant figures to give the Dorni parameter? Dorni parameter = 0.0018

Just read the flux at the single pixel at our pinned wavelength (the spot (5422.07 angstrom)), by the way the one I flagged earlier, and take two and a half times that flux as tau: 3.63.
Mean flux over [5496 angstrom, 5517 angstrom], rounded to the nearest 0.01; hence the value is 1.50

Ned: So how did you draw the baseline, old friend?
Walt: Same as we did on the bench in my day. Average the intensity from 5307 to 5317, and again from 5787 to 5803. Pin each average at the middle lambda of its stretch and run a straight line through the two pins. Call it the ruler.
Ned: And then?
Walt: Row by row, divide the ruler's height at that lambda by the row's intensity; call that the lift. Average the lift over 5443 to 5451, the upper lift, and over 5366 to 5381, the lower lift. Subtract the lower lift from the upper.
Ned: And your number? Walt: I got -0.06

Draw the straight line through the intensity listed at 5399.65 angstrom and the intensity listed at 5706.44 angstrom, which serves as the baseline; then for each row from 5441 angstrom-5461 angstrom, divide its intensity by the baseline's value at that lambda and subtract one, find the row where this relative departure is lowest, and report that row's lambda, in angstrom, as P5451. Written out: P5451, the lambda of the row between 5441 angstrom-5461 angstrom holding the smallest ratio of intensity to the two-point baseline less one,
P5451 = 5447.10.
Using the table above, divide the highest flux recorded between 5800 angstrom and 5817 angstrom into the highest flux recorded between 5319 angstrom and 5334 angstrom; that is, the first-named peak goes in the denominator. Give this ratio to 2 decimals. 0.79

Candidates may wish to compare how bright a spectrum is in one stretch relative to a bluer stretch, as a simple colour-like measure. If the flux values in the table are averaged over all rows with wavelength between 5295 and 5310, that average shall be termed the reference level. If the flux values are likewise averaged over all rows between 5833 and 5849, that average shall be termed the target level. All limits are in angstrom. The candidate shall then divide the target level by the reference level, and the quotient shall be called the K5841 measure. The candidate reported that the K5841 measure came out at 1.14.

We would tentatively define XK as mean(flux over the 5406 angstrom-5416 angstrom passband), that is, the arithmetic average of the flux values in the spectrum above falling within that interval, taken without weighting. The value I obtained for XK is 1.43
